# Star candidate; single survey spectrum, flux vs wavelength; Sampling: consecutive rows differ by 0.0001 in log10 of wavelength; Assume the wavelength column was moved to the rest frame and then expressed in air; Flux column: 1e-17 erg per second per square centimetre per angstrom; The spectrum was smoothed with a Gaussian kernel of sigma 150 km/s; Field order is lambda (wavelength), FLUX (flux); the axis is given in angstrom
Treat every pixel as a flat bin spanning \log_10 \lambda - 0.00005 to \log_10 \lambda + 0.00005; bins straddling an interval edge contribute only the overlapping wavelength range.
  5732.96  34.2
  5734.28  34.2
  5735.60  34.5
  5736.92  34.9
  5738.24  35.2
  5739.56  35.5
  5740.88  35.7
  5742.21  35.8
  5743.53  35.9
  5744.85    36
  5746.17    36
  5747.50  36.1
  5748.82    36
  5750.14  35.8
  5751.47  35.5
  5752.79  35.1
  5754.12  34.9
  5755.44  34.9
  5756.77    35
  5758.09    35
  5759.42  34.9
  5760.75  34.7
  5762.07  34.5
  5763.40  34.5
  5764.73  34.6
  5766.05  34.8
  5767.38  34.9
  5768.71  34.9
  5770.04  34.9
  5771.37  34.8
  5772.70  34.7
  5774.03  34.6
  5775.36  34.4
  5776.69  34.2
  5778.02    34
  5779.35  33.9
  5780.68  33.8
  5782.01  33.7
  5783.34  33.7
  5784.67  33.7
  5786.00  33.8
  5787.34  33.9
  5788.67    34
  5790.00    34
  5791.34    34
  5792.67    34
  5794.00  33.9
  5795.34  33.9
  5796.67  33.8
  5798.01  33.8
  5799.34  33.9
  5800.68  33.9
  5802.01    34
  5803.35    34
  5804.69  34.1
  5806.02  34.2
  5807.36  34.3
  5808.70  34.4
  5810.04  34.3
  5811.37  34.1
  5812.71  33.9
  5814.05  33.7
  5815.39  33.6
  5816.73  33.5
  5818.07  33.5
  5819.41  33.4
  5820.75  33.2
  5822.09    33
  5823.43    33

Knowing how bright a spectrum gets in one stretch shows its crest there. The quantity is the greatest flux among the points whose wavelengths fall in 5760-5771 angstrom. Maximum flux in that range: 34.9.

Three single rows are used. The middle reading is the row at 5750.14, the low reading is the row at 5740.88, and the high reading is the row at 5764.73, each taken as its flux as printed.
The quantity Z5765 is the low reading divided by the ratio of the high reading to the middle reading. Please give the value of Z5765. 36.9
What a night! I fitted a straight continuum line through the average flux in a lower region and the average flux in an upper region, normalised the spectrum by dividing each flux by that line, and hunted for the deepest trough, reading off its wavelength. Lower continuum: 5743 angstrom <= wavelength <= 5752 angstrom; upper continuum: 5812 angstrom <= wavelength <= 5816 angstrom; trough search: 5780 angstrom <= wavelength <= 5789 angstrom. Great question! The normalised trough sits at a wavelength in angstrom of 5782.01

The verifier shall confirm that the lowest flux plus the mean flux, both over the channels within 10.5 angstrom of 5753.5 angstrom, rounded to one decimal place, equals 69.8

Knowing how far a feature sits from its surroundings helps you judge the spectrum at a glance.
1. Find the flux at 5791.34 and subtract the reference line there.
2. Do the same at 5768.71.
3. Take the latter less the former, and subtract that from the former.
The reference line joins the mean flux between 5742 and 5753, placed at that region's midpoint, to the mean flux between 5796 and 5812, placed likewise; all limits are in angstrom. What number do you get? -0.7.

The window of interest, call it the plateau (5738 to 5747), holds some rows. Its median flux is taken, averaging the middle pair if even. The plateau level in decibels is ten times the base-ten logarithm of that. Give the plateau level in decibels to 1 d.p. 15.5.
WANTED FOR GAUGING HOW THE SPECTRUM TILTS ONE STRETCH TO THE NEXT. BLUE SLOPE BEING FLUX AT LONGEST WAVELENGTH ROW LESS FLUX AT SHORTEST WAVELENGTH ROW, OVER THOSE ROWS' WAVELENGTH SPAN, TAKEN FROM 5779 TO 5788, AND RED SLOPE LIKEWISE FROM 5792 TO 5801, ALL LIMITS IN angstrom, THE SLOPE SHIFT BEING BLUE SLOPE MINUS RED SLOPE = 0.01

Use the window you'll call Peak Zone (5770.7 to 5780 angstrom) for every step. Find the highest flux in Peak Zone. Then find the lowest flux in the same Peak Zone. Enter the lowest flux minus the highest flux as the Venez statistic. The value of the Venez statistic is -0.90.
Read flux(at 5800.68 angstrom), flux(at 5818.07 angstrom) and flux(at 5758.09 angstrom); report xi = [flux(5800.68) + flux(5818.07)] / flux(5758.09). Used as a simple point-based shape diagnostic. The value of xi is 1.93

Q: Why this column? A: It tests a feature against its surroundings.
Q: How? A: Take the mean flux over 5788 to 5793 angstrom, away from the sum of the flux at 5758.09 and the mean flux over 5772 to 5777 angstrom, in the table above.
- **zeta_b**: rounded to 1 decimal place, 35.5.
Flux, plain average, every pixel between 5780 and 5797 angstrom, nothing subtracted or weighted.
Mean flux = 33.9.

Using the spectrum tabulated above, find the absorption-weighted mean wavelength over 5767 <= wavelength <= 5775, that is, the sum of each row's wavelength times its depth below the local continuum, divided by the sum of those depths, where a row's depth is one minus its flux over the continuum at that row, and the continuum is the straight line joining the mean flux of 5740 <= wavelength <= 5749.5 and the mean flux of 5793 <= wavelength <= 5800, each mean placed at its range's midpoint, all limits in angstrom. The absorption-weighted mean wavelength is 5771.1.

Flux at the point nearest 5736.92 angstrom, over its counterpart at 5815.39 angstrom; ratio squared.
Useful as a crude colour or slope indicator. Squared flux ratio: 1.08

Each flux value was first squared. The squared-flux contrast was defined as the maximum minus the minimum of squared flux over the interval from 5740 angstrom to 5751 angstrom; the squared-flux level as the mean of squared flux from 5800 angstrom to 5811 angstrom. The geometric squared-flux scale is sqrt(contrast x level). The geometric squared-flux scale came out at 183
